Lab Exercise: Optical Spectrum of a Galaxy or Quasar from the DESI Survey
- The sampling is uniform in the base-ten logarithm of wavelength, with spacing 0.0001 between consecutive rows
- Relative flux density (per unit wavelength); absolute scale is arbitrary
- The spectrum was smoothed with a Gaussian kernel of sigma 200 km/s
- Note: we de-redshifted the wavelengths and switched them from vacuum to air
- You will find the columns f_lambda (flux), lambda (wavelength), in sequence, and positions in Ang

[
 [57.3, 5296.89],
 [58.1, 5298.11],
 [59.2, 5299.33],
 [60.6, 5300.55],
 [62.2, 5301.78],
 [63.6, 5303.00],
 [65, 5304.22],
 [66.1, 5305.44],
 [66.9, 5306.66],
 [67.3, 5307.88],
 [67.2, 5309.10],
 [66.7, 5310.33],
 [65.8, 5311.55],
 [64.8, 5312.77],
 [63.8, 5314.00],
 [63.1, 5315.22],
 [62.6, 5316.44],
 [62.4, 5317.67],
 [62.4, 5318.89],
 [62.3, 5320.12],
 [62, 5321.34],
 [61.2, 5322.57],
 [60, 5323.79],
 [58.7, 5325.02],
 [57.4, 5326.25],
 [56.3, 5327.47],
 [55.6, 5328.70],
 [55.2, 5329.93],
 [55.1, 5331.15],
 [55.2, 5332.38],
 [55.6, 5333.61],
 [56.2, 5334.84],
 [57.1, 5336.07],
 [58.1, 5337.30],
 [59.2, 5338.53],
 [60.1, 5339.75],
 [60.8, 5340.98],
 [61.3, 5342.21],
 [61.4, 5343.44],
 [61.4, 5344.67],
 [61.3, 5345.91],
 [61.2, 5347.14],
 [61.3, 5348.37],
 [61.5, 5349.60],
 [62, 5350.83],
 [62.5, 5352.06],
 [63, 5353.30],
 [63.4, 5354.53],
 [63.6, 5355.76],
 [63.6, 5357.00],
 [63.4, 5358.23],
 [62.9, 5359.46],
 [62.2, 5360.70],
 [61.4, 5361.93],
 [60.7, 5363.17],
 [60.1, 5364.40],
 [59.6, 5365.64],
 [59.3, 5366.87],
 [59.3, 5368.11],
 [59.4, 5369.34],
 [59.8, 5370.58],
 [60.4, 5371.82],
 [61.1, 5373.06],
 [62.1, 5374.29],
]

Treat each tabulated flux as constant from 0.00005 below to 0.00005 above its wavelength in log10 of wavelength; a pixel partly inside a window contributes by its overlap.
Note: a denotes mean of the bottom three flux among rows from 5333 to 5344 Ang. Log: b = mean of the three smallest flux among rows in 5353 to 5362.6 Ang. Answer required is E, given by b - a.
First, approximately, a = 56.3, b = 62.2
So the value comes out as 5.9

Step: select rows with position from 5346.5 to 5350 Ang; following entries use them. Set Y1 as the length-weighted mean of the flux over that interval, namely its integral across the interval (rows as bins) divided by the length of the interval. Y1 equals 61.4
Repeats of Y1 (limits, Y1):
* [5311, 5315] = 64.6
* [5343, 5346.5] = 61.2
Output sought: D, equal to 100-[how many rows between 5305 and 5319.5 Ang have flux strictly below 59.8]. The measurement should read 100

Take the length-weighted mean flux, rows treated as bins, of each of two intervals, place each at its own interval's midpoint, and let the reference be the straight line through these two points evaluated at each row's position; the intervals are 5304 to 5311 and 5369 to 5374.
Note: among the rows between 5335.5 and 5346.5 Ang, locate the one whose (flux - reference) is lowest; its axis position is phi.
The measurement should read 5336.07 Ang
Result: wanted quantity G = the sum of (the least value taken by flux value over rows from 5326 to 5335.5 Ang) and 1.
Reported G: 56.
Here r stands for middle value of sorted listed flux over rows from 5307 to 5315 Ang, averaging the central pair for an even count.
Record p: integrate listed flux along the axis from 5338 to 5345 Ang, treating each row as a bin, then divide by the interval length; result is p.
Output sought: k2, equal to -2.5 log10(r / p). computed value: -0.09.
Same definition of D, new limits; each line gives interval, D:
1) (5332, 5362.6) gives 94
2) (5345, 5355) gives 100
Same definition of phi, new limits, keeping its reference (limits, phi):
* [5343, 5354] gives 5343.44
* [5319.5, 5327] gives 5326.25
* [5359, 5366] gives 5365.64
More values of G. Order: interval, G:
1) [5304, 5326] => 60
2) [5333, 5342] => 57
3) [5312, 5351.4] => 56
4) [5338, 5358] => 60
